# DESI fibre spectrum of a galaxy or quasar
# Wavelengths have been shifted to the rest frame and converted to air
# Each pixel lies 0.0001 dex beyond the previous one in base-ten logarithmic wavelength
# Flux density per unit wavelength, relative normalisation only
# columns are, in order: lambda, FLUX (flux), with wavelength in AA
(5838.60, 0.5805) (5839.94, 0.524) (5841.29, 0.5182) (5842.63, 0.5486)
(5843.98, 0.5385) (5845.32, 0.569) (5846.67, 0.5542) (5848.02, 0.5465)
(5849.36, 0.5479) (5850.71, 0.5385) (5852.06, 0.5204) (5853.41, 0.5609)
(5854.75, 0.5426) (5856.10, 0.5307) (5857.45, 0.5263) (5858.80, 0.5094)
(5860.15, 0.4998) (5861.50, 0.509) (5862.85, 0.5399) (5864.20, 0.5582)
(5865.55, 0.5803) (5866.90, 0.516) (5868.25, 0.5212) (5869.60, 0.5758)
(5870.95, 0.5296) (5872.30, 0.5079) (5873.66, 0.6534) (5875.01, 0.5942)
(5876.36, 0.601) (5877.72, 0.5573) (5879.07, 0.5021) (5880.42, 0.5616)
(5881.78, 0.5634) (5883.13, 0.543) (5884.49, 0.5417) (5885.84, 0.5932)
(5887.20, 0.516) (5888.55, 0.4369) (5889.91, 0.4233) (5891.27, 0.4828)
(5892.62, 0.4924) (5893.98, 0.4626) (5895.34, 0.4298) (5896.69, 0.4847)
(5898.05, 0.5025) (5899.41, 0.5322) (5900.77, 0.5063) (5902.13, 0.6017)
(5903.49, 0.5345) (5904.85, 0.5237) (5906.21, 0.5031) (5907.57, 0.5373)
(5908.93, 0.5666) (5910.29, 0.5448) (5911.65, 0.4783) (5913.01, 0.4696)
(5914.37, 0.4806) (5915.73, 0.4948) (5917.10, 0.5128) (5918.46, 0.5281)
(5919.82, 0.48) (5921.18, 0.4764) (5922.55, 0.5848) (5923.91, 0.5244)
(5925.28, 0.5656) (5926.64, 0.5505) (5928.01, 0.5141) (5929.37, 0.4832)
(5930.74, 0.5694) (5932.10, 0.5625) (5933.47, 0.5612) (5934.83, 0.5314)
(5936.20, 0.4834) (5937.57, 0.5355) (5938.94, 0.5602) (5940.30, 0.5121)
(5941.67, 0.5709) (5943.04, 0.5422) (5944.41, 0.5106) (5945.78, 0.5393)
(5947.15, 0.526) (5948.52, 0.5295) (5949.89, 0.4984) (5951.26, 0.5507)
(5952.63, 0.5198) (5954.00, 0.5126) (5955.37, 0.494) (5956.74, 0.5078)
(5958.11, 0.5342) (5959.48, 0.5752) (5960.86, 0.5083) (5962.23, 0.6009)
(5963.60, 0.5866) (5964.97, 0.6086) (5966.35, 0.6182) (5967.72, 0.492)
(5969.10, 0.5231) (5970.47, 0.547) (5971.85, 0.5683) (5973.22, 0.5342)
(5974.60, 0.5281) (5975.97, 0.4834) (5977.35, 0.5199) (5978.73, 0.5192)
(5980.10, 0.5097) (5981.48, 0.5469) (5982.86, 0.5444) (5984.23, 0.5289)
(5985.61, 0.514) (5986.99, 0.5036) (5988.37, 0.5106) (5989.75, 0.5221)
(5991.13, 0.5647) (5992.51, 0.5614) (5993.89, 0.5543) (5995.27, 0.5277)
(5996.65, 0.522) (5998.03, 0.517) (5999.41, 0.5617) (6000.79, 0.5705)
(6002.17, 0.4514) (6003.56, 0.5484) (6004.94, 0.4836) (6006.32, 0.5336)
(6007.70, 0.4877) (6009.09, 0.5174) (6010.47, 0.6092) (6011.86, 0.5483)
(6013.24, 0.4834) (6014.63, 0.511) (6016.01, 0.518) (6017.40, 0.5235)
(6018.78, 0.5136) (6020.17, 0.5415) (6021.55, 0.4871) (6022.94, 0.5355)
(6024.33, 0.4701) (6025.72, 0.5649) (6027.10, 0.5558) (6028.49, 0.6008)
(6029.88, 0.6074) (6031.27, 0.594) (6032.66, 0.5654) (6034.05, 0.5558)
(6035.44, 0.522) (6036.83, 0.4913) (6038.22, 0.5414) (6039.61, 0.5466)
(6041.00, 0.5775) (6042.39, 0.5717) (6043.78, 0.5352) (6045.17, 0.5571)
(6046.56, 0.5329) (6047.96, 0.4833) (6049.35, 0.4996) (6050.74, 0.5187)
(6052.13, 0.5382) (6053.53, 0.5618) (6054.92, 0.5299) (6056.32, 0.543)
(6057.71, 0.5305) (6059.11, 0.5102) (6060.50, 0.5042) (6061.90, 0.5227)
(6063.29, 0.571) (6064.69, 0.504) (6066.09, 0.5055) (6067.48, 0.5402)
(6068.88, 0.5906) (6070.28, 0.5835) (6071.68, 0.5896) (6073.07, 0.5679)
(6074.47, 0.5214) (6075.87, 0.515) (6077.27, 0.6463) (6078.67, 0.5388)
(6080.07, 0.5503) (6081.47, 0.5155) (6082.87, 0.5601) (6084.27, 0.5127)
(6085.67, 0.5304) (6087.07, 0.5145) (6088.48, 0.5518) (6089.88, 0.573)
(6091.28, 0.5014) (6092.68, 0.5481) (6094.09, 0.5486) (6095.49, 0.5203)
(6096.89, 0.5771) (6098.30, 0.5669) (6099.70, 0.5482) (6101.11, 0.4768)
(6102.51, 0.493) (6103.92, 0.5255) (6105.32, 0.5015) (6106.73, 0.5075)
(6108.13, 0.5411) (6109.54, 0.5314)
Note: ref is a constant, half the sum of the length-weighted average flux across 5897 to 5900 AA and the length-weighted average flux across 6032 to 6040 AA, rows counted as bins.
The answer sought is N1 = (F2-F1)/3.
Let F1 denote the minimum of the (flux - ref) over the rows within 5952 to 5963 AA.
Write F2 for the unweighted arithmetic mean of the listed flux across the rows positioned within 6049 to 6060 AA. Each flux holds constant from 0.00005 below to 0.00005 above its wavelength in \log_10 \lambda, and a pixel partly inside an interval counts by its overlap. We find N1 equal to 0.186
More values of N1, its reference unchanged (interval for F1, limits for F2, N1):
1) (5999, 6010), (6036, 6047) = 0.206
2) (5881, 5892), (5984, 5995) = 0.211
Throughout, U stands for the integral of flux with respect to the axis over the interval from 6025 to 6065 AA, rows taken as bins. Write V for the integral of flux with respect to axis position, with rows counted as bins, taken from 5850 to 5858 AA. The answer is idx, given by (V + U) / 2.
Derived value 13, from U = 22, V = 4.3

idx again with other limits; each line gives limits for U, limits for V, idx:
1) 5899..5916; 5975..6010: 14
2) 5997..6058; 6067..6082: 21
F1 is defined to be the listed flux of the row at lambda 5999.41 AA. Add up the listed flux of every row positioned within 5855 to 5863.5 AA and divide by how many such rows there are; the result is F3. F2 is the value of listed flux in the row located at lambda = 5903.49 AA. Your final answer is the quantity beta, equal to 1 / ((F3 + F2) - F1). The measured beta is 2.03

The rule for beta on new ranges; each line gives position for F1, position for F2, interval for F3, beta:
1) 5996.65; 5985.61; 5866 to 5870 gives 1.89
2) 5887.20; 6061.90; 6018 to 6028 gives 1.88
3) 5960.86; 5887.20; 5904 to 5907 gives 1.92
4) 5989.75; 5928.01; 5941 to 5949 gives 1.89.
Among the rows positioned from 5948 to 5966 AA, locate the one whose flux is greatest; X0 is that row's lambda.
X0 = 5964.97 AA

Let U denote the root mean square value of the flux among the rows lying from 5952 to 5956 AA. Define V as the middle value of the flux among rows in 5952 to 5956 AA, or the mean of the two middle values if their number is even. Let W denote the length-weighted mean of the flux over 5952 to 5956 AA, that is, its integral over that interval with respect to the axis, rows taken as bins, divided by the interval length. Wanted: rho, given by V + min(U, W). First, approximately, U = 0.51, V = 0.513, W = 0.51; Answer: 1.02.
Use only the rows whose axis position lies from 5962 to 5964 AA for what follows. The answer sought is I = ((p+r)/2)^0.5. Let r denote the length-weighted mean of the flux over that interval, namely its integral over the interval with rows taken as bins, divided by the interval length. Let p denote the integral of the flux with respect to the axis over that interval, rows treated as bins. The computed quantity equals 0.9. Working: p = 1.2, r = 0.594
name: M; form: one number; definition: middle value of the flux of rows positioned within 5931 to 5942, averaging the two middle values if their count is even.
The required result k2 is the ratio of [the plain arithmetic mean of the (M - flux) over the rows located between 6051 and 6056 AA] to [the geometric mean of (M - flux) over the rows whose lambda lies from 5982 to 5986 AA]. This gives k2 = 0.35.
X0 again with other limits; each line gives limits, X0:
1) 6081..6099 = 6096.89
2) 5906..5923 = 5922.55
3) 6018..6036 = 6029.88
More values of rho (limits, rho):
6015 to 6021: 1.04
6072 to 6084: 1.10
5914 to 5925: 1.02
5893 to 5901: 0.98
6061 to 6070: 1.07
